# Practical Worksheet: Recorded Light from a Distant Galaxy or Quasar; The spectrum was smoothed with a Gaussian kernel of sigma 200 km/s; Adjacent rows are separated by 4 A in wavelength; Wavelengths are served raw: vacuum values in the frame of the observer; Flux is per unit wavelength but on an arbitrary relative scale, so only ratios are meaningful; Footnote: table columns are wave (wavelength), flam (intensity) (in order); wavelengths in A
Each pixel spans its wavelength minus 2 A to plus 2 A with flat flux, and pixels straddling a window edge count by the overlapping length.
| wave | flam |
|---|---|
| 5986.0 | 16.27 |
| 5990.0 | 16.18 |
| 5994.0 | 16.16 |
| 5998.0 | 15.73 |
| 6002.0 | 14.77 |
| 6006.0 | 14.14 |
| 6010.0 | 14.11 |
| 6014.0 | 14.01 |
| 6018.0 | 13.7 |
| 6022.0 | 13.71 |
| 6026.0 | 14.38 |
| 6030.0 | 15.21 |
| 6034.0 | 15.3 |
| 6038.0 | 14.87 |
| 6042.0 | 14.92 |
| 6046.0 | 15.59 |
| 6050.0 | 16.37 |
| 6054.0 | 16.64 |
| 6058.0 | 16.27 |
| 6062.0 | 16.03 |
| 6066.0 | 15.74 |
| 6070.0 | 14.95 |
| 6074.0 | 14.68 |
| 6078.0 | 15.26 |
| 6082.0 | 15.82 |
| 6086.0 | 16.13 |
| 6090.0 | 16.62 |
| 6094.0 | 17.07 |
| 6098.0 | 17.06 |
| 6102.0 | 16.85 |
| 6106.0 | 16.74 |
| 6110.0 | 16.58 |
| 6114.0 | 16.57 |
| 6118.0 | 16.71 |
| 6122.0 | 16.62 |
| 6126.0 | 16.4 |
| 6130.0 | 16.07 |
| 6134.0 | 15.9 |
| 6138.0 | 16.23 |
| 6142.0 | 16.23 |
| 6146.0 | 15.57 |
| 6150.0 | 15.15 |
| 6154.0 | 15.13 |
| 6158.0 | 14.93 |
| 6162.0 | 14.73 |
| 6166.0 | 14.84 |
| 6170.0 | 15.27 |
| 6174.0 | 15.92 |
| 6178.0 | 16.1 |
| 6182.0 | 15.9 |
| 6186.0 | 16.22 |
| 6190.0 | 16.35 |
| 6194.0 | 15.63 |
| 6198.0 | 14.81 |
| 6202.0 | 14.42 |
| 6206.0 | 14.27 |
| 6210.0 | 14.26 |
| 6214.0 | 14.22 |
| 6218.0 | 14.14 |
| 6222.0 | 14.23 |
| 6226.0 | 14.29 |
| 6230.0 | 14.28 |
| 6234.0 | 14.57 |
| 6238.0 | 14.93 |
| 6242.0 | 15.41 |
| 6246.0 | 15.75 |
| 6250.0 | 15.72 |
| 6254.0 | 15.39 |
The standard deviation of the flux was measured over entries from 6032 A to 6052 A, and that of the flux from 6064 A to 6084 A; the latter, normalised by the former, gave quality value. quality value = 0.81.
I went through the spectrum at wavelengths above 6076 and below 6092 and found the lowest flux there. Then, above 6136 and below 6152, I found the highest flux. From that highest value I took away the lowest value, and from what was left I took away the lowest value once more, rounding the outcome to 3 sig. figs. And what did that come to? -14.3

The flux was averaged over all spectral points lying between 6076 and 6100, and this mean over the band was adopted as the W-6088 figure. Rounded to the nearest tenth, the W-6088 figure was 16.3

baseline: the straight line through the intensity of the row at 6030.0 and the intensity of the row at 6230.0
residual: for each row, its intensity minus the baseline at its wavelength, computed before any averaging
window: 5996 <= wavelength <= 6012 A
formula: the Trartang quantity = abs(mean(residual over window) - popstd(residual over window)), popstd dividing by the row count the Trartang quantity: 1.3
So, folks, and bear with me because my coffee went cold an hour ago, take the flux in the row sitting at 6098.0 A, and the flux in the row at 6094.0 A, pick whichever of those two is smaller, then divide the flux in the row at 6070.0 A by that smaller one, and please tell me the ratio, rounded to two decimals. 0.88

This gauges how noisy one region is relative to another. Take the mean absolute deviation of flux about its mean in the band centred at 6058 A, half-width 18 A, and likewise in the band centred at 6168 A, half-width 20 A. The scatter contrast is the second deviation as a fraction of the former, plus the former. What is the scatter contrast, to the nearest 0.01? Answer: 1.43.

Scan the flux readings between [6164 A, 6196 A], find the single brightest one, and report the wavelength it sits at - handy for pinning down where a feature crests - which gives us 6190.0 A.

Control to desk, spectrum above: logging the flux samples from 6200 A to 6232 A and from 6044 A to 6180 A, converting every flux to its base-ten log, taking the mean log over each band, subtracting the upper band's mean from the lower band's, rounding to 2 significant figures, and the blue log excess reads 0.048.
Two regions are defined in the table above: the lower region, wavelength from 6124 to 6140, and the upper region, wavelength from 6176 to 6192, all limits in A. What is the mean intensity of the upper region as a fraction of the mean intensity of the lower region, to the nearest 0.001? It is 1.000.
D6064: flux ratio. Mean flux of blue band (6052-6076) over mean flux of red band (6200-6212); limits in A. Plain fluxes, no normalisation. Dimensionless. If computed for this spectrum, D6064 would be 1.10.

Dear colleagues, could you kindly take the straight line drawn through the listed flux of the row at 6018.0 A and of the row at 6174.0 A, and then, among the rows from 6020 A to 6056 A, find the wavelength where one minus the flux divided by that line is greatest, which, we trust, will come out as 6022.0 A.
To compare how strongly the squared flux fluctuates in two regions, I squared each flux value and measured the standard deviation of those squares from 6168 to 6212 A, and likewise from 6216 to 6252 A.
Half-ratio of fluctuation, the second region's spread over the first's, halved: 0.40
